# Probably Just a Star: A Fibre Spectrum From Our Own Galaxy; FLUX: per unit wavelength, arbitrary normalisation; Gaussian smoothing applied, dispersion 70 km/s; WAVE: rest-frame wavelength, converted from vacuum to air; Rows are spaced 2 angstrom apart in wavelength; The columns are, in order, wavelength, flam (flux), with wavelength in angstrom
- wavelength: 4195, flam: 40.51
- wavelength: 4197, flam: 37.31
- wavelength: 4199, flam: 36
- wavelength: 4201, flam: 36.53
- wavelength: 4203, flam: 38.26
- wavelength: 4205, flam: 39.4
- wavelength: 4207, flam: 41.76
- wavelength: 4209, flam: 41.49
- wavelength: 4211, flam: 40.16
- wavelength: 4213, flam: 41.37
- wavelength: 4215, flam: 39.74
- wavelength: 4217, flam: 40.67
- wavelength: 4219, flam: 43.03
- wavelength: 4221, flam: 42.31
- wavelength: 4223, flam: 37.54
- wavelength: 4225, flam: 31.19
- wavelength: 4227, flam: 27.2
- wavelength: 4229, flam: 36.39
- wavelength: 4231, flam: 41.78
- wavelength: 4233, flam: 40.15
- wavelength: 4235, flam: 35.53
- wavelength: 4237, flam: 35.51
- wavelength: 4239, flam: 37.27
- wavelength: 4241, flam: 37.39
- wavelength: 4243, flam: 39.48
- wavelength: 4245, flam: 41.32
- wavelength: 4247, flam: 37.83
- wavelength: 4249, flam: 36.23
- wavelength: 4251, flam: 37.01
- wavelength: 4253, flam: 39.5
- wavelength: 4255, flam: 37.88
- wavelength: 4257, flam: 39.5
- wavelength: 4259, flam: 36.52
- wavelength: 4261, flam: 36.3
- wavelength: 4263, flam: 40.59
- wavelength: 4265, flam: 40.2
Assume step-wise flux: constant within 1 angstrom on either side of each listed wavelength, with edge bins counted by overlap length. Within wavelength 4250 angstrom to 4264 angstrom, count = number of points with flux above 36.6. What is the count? 5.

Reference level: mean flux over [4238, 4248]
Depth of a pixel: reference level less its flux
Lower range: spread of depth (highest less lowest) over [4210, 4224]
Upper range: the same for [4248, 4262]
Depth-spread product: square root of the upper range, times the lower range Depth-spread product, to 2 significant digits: 9.9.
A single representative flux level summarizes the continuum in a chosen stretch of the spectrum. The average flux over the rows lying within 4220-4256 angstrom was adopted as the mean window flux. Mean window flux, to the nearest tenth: 37.3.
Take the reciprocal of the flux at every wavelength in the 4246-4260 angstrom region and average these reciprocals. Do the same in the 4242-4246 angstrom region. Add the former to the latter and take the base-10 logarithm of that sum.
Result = -1.29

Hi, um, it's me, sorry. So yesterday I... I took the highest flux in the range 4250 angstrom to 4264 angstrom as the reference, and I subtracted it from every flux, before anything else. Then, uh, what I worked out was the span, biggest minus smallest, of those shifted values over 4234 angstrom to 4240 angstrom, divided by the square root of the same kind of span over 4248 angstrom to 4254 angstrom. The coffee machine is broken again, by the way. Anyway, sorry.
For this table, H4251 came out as 1.0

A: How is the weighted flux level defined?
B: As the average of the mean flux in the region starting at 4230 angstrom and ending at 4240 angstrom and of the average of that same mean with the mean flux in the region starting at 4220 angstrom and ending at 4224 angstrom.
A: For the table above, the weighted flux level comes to 38.5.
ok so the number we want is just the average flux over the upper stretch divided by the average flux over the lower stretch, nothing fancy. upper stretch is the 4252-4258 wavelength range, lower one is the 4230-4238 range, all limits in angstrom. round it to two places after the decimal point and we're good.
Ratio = 1.02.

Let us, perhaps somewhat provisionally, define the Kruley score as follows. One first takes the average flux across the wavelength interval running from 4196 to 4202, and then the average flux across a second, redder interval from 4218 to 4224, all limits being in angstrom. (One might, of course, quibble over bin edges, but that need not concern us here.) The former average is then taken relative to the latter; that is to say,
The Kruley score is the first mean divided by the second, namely 0.89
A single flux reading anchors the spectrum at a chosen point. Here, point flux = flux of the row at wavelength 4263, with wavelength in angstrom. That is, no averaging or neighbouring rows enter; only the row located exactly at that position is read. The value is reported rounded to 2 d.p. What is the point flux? 40.59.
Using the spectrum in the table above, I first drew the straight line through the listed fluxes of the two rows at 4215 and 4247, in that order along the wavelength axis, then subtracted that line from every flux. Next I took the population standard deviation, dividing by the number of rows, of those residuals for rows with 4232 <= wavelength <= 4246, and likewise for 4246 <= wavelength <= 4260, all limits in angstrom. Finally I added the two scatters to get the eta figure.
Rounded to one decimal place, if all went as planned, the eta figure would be 3.5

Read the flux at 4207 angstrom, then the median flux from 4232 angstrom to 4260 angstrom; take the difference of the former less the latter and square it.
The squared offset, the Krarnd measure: 17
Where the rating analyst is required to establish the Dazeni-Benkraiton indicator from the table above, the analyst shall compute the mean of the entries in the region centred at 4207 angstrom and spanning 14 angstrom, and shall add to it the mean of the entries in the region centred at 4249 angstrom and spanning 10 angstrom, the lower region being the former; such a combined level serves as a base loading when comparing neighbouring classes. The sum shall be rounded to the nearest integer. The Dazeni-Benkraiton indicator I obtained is 78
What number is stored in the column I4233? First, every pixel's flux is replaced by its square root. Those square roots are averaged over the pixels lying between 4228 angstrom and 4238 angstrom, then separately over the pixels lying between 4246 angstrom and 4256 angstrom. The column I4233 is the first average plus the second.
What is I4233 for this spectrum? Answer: 12.3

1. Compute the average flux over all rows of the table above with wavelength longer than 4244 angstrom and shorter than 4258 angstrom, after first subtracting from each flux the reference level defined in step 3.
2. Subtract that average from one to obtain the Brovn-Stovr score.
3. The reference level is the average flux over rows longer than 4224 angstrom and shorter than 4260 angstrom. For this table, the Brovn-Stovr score -0.4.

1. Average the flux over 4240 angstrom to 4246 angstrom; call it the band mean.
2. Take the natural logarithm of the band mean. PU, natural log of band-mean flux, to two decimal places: 3.67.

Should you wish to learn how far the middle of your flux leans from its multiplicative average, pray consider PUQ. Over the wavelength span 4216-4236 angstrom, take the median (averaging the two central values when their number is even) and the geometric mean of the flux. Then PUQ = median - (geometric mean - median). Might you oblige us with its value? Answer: 40.5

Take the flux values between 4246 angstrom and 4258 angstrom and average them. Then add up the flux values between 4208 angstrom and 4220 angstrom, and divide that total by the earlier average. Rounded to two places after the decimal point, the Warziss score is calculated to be 6.49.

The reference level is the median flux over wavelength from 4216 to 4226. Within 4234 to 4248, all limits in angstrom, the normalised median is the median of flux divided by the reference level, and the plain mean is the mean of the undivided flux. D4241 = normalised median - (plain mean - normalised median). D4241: -35.9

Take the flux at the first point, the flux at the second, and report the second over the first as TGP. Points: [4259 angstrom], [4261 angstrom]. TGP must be 0.99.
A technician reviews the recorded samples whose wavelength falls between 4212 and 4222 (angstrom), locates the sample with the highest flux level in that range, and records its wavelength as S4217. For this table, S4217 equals 4219 angstrom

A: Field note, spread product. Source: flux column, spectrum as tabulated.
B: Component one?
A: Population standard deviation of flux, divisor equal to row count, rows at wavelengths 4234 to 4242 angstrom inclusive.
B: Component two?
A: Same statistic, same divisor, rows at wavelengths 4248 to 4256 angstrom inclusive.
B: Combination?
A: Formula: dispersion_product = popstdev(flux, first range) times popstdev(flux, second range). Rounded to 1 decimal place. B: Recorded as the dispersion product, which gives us 1.1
